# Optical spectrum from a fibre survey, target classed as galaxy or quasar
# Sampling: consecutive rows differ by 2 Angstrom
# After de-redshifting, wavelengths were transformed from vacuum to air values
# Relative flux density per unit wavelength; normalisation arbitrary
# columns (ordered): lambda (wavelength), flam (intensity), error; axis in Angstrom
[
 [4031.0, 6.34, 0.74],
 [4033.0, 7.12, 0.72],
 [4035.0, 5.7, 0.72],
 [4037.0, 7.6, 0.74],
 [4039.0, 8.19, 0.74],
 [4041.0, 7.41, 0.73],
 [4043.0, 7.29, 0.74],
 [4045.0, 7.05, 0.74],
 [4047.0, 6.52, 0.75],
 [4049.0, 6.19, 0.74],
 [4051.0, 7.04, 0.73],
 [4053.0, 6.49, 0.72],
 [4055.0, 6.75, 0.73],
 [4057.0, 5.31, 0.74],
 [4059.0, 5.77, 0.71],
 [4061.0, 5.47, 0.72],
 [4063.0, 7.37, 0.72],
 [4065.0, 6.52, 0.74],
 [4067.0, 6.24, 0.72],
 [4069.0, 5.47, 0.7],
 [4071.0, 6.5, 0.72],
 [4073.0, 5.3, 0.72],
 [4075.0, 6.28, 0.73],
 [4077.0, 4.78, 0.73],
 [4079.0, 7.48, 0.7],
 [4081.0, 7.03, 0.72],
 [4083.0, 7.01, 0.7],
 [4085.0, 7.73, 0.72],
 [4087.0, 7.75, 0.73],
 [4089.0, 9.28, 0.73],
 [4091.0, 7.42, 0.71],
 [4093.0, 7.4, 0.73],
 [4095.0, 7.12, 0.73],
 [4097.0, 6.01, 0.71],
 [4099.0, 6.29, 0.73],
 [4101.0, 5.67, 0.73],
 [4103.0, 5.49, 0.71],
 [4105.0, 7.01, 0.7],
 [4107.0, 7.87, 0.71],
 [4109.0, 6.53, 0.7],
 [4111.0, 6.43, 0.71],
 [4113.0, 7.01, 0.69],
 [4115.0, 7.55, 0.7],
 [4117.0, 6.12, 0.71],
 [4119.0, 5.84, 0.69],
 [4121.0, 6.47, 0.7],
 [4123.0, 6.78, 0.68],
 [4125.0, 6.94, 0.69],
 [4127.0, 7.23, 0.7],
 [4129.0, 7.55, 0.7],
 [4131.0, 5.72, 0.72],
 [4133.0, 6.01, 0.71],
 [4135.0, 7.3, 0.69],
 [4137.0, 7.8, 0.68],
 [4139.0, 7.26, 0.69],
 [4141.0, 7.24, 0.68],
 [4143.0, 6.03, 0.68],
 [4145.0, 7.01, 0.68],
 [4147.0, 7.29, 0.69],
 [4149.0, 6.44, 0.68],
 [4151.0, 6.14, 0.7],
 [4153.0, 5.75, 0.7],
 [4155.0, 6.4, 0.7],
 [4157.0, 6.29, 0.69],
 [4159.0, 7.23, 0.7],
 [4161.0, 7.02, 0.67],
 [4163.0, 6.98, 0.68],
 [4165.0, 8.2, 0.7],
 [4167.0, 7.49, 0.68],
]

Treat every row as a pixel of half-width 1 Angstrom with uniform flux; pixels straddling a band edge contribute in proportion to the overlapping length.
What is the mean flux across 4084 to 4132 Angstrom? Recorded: 6.88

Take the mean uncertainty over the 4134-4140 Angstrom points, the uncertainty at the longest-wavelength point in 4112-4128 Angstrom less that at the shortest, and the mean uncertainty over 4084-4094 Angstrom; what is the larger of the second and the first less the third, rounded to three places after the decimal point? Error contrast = 0.010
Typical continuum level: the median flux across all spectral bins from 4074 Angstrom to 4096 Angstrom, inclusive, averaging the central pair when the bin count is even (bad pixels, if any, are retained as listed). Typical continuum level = 7.40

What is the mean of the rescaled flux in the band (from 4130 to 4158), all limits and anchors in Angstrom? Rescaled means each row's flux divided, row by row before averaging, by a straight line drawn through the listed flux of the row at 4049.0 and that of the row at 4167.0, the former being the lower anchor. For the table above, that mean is 0.92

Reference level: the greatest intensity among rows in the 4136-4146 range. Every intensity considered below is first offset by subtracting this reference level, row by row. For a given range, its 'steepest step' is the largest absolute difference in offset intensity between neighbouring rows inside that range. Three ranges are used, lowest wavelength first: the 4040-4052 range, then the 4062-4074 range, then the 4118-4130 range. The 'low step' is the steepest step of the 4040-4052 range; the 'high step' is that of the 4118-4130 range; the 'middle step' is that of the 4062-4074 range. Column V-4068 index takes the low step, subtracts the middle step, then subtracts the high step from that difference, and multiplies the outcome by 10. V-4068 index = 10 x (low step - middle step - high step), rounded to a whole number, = -10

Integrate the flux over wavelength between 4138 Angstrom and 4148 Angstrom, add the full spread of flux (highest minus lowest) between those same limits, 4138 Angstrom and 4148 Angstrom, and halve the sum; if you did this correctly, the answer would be 35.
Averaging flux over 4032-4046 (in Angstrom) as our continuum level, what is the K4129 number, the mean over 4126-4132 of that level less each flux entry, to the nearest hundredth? 0.36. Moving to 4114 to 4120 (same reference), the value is 0.69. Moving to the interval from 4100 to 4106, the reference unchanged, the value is 1.14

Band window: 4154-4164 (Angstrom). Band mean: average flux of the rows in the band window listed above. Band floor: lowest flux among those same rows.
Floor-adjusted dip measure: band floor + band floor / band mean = 7.22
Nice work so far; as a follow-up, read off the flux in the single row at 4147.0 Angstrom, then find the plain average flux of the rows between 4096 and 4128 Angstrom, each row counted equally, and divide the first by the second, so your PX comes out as 1.11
